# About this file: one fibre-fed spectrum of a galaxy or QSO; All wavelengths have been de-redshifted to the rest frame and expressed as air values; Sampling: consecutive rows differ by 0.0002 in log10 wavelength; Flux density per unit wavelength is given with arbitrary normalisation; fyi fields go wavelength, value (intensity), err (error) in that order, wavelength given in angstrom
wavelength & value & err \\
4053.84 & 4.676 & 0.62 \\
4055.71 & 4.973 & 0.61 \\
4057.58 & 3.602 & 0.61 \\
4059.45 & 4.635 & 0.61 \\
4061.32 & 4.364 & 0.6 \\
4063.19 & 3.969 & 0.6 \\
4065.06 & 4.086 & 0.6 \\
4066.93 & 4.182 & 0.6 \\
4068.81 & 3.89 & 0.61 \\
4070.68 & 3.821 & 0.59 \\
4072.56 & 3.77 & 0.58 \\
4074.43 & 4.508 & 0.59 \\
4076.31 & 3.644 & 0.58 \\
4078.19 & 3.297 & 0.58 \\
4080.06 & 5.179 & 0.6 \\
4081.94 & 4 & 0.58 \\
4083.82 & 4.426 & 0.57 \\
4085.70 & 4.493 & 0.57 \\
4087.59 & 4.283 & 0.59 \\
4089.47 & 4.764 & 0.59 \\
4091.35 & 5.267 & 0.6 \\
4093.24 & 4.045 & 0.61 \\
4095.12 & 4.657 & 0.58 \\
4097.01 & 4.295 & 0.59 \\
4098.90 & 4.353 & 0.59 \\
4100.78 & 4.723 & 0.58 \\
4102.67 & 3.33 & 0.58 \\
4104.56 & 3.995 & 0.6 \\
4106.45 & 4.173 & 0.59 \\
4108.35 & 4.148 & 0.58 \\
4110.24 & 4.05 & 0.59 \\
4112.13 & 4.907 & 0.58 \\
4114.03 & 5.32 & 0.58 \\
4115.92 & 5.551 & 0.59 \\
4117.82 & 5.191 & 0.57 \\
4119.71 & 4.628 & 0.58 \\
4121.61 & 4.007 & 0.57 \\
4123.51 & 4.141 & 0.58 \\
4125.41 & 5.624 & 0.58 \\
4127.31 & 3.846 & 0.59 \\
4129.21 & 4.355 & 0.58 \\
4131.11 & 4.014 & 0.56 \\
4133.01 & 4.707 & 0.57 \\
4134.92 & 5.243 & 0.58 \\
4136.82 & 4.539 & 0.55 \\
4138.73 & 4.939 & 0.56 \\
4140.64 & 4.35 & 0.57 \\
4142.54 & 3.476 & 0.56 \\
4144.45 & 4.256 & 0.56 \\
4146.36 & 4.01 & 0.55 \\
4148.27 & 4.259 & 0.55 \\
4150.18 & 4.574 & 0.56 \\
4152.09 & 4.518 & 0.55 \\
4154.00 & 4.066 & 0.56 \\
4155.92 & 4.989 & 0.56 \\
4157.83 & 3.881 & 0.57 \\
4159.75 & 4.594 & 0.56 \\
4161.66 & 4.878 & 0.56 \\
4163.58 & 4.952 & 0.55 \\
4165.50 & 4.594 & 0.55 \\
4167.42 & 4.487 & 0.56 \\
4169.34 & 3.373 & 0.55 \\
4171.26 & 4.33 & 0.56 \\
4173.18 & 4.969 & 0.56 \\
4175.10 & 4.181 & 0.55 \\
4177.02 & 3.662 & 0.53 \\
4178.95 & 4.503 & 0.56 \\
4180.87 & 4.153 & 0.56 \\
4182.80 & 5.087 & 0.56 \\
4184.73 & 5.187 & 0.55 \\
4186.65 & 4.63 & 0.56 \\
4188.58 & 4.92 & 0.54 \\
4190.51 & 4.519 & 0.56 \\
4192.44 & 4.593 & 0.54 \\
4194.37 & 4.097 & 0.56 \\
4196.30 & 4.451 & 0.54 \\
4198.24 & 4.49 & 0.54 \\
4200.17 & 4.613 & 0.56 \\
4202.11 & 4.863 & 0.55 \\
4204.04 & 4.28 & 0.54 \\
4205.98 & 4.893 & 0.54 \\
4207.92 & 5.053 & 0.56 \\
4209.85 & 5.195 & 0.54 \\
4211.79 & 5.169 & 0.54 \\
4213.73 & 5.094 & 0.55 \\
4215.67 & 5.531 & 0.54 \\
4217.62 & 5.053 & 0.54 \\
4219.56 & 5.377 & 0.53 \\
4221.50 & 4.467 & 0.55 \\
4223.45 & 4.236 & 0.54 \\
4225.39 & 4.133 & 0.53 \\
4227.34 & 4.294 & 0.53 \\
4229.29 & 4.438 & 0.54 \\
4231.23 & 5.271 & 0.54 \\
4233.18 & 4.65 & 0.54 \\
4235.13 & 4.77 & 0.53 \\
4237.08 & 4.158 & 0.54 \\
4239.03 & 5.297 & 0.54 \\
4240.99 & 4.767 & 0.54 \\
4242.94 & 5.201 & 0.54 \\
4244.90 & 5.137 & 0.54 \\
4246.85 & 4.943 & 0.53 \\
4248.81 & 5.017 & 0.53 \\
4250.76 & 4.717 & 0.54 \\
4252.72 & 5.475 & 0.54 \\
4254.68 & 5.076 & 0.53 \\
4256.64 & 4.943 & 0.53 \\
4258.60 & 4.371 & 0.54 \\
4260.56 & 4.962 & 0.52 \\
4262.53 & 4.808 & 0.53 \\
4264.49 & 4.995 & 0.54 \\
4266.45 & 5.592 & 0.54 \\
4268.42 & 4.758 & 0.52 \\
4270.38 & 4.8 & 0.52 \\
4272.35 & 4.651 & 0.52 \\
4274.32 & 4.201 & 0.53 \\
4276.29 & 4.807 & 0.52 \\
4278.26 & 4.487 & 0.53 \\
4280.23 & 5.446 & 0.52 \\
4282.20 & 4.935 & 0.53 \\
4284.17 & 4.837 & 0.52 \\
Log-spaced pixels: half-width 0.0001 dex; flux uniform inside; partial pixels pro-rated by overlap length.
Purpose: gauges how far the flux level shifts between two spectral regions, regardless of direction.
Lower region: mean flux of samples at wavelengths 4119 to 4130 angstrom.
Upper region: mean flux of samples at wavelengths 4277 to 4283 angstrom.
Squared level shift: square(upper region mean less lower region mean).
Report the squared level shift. 0.27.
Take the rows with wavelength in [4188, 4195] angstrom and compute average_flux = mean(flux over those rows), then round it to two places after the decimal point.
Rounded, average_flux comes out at 4.53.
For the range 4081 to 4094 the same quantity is 4.47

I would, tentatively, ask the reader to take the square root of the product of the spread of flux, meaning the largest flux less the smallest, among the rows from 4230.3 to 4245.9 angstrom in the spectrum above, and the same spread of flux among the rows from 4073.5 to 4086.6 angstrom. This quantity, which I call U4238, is 1.5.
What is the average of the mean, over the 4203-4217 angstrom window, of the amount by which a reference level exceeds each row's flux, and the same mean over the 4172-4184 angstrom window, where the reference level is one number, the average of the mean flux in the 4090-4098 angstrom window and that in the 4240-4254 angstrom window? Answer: 0.07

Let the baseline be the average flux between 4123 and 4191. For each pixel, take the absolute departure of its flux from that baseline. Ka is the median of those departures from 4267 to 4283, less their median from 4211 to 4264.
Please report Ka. -0.16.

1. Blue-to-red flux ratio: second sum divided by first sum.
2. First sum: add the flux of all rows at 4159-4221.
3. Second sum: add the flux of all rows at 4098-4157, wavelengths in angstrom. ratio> 0.92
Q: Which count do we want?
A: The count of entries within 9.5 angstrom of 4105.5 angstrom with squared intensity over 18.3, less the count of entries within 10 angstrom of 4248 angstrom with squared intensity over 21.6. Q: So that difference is -5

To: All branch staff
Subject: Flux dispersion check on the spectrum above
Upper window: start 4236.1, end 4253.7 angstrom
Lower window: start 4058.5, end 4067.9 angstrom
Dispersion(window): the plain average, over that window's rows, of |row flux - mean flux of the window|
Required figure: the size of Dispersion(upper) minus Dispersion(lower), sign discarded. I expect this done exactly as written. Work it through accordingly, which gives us 0.08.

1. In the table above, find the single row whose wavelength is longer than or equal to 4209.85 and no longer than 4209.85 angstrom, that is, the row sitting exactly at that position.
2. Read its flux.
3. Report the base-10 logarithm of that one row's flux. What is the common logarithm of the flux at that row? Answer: 0.716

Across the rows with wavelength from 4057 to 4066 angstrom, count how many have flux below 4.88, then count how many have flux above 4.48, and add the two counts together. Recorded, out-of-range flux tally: 6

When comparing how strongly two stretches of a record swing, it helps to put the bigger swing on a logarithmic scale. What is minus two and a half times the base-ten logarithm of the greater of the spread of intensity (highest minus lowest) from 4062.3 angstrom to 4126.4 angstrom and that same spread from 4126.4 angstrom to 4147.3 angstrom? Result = -0.92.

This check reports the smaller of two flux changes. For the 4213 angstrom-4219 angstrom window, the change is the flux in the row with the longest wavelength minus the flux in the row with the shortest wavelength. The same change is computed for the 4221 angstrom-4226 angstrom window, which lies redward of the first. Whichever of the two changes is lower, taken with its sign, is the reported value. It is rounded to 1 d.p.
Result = -0.3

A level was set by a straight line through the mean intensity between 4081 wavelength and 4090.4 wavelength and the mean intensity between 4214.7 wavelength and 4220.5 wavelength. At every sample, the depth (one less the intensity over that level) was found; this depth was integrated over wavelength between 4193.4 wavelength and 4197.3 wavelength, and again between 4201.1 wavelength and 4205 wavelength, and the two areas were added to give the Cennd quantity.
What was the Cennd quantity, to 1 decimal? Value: 1.1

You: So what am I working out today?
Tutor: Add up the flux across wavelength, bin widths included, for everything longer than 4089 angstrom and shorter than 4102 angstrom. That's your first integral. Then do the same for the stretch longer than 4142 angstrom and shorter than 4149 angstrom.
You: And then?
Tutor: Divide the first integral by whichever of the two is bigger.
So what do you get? 1.00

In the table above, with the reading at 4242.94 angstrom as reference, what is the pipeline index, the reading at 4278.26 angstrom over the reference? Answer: 0.86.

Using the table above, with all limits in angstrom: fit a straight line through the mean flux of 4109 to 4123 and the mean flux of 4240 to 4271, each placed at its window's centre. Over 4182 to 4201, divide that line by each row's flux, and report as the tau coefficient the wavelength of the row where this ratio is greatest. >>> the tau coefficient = 4194.37 angstrom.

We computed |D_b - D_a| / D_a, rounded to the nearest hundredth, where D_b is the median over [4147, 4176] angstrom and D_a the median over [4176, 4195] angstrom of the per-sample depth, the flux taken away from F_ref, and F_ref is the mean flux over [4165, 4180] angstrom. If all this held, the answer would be -0.13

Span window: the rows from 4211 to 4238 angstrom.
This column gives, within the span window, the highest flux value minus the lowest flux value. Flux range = 1.40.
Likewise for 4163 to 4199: 1.81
